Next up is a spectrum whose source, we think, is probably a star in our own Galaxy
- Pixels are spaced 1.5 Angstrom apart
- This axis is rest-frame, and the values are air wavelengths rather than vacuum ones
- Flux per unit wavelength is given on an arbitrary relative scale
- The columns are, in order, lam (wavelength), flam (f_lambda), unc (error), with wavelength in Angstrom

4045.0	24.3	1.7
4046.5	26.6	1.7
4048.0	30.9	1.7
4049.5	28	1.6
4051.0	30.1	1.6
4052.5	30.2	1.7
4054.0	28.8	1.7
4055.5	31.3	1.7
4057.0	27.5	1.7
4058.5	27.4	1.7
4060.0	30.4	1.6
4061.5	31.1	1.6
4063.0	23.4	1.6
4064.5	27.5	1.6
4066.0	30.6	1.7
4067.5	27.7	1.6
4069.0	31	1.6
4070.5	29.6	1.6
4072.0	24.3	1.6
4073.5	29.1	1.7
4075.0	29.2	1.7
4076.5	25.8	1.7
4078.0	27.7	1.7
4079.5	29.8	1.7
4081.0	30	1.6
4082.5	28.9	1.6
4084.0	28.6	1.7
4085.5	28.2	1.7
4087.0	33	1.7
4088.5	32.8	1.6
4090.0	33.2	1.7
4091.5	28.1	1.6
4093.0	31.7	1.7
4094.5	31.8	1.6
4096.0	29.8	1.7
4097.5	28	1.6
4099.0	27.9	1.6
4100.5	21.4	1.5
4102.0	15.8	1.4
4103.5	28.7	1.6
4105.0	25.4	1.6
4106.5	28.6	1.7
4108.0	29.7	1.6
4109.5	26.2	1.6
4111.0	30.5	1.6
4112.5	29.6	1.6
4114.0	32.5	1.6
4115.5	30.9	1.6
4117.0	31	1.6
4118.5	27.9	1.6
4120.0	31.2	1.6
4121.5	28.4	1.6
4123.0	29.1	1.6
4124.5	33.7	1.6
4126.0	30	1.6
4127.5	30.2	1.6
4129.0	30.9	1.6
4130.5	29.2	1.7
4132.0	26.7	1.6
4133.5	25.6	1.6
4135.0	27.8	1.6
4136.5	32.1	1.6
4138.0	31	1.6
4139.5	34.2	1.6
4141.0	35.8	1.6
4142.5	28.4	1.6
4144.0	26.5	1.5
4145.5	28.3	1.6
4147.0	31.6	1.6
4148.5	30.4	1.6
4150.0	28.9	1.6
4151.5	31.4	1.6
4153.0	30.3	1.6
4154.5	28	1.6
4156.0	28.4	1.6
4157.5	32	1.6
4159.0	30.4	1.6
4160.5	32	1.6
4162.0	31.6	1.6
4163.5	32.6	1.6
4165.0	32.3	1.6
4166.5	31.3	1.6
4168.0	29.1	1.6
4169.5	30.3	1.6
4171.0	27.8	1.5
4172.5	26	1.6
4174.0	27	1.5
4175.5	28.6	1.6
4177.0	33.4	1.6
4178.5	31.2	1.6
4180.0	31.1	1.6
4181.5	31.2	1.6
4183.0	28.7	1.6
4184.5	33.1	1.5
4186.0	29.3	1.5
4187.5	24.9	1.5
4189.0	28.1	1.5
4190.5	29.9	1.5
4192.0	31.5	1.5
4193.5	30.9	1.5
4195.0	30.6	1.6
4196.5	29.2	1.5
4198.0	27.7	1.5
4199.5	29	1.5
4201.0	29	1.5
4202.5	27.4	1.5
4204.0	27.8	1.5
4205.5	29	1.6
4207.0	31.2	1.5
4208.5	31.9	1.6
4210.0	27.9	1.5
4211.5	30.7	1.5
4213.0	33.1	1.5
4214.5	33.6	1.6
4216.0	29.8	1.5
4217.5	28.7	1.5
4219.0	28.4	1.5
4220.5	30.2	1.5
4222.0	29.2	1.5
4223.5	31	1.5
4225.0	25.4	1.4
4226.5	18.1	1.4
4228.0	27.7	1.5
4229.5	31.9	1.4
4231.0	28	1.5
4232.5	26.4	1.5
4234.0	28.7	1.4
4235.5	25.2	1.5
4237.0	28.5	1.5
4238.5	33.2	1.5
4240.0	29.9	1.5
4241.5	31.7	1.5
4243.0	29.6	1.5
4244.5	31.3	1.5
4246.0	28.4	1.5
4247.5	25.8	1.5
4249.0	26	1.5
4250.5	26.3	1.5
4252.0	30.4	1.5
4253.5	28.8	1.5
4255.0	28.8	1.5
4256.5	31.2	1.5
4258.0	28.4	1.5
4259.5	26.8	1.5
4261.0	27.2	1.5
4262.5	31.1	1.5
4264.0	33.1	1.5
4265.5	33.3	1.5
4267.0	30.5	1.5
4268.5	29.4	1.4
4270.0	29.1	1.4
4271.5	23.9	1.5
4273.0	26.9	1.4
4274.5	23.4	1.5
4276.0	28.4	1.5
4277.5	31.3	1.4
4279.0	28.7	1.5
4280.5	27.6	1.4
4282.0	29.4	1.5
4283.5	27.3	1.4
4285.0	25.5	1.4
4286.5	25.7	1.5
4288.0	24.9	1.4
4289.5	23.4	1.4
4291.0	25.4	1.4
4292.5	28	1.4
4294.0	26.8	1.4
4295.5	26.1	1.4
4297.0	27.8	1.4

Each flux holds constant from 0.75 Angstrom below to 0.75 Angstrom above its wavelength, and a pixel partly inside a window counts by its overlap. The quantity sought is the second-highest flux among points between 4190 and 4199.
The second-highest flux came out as 30.9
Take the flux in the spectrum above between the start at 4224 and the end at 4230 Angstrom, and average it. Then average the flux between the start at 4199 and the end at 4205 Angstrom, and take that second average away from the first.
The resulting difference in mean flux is -3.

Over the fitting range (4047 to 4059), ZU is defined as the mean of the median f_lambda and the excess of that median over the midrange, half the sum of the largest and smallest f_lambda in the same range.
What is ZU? 14.8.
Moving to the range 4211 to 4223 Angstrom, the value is 14.5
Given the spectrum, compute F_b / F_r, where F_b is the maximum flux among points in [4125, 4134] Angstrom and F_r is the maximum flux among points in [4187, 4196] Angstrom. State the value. 0.98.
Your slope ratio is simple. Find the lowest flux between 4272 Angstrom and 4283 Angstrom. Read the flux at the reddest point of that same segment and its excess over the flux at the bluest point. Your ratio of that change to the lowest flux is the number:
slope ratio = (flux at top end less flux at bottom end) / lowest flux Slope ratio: 0.11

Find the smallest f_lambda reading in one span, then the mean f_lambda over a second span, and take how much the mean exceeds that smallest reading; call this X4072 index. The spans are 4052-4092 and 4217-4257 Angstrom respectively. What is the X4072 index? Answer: 5.1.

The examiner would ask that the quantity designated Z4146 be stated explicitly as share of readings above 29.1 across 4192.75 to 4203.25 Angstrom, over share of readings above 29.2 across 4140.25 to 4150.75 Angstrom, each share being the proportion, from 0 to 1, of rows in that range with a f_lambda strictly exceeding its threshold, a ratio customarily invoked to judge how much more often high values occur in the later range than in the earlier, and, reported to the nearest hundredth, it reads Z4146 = 1.00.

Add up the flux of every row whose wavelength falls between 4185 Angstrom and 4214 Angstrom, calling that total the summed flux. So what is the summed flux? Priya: 559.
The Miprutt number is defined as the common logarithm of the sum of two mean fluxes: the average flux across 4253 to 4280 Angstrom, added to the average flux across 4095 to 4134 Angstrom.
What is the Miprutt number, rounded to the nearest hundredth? 1.76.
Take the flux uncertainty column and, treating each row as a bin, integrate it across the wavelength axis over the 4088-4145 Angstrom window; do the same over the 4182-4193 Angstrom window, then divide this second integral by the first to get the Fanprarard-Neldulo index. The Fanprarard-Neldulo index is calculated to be 0.2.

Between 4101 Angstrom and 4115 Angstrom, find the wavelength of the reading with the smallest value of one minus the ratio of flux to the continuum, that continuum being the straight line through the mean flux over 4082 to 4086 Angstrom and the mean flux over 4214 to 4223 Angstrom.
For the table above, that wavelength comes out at 4114.0 Angstrom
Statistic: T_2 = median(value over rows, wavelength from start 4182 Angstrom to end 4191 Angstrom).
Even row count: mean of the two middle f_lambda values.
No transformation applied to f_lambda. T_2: 29.0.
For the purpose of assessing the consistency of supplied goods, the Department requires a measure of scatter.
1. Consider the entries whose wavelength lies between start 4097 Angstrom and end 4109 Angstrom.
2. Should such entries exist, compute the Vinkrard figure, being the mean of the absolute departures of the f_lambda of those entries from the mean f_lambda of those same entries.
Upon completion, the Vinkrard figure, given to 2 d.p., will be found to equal 3.62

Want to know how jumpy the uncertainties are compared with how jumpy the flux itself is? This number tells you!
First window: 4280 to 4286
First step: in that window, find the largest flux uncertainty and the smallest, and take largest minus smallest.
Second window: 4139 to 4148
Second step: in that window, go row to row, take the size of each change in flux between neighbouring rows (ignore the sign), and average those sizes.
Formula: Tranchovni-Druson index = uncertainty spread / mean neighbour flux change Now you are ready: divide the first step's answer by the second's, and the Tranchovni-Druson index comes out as 0.031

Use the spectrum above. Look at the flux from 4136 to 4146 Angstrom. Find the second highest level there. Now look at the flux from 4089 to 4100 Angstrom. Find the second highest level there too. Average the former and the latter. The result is 33.0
